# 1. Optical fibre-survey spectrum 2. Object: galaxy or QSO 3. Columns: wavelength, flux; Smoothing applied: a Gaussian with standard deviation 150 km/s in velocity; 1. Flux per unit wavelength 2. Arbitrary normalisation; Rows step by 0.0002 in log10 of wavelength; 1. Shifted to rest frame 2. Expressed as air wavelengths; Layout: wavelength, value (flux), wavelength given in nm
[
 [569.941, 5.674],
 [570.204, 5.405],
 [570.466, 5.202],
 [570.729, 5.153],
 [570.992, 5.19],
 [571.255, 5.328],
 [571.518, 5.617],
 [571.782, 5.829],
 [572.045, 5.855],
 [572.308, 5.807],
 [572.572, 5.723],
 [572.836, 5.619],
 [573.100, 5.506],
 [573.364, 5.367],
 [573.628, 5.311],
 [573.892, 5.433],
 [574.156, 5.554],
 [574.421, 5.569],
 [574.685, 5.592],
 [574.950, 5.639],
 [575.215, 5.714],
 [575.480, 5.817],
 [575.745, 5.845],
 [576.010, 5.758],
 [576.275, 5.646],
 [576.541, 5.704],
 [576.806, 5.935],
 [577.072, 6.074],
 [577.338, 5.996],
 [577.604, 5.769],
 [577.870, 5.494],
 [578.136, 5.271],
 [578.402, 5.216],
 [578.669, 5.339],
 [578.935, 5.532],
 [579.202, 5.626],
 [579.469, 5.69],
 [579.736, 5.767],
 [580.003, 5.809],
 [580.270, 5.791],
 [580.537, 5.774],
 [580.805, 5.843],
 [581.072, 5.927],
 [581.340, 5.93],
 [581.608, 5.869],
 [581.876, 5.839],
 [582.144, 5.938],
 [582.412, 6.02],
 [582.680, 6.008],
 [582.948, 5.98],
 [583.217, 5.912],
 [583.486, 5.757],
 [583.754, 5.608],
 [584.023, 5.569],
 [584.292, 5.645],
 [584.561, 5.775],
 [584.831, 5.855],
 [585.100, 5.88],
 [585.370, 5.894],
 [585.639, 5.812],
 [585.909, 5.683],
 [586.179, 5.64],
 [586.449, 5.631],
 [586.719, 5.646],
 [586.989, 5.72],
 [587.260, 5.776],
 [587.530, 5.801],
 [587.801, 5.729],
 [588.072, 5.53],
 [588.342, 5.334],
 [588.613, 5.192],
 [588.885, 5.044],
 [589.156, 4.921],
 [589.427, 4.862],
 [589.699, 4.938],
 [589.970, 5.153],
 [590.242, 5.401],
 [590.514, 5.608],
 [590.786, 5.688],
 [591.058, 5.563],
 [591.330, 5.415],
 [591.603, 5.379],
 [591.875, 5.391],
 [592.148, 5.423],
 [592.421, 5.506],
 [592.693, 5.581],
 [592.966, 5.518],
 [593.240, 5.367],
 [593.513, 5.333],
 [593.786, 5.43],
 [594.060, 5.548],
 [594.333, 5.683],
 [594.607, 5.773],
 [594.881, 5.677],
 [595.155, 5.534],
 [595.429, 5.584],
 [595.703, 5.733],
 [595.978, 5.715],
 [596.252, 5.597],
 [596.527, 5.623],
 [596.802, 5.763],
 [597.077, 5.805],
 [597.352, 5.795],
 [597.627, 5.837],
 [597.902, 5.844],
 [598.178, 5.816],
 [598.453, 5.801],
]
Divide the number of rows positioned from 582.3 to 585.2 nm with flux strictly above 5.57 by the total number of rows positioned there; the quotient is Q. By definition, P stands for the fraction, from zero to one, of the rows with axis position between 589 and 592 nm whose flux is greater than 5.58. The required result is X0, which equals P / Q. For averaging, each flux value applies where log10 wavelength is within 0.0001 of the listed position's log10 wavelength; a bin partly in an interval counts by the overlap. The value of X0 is 0.2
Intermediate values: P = 0.2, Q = 0.9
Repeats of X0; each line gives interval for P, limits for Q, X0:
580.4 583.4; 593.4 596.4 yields 1.6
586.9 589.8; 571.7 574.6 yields 0.8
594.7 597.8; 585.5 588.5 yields 1.1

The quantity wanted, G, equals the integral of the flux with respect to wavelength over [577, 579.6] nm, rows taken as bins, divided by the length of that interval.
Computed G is 5.59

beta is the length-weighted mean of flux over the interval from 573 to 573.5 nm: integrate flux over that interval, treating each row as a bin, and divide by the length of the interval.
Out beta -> 5.43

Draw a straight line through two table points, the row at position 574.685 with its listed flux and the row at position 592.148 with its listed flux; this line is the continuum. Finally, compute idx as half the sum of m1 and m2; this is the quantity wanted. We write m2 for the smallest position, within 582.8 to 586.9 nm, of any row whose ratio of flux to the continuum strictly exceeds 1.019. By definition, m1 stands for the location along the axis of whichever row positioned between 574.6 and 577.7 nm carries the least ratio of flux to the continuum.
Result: 578.82 nm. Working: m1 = 574.685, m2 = 582.948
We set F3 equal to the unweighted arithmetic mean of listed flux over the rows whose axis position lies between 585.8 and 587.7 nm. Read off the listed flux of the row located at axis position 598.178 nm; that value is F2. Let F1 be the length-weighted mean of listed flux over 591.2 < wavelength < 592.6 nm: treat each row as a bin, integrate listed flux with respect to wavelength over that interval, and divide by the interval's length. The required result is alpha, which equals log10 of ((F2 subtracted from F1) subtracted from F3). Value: 0.784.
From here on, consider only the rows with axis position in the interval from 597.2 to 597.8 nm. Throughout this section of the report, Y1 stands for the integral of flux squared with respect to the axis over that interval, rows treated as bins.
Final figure 20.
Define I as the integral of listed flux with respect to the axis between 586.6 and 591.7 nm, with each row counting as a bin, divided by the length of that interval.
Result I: 5.40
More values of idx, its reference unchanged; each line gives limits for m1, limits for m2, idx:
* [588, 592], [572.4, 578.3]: 581.00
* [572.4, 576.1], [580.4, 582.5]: 577.08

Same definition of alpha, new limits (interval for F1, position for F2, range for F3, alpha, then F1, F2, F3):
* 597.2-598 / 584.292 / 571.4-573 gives 0.745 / 5.83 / 5.645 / 5.74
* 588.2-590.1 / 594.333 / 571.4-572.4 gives 0.806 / 5.07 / 5.683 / 5.78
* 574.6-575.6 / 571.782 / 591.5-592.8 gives 0.748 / 5.69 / 5.829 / 5.46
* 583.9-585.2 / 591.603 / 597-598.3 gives 0.737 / 5.74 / 5.379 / 5.82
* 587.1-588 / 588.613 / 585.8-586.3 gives 0.708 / 5.75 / 5.192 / 5.66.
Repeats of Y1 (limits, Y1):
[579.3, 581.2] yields 64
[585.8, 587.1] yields 42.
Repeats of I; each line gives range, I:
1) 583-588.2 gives 5.73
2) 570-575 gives 5.51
